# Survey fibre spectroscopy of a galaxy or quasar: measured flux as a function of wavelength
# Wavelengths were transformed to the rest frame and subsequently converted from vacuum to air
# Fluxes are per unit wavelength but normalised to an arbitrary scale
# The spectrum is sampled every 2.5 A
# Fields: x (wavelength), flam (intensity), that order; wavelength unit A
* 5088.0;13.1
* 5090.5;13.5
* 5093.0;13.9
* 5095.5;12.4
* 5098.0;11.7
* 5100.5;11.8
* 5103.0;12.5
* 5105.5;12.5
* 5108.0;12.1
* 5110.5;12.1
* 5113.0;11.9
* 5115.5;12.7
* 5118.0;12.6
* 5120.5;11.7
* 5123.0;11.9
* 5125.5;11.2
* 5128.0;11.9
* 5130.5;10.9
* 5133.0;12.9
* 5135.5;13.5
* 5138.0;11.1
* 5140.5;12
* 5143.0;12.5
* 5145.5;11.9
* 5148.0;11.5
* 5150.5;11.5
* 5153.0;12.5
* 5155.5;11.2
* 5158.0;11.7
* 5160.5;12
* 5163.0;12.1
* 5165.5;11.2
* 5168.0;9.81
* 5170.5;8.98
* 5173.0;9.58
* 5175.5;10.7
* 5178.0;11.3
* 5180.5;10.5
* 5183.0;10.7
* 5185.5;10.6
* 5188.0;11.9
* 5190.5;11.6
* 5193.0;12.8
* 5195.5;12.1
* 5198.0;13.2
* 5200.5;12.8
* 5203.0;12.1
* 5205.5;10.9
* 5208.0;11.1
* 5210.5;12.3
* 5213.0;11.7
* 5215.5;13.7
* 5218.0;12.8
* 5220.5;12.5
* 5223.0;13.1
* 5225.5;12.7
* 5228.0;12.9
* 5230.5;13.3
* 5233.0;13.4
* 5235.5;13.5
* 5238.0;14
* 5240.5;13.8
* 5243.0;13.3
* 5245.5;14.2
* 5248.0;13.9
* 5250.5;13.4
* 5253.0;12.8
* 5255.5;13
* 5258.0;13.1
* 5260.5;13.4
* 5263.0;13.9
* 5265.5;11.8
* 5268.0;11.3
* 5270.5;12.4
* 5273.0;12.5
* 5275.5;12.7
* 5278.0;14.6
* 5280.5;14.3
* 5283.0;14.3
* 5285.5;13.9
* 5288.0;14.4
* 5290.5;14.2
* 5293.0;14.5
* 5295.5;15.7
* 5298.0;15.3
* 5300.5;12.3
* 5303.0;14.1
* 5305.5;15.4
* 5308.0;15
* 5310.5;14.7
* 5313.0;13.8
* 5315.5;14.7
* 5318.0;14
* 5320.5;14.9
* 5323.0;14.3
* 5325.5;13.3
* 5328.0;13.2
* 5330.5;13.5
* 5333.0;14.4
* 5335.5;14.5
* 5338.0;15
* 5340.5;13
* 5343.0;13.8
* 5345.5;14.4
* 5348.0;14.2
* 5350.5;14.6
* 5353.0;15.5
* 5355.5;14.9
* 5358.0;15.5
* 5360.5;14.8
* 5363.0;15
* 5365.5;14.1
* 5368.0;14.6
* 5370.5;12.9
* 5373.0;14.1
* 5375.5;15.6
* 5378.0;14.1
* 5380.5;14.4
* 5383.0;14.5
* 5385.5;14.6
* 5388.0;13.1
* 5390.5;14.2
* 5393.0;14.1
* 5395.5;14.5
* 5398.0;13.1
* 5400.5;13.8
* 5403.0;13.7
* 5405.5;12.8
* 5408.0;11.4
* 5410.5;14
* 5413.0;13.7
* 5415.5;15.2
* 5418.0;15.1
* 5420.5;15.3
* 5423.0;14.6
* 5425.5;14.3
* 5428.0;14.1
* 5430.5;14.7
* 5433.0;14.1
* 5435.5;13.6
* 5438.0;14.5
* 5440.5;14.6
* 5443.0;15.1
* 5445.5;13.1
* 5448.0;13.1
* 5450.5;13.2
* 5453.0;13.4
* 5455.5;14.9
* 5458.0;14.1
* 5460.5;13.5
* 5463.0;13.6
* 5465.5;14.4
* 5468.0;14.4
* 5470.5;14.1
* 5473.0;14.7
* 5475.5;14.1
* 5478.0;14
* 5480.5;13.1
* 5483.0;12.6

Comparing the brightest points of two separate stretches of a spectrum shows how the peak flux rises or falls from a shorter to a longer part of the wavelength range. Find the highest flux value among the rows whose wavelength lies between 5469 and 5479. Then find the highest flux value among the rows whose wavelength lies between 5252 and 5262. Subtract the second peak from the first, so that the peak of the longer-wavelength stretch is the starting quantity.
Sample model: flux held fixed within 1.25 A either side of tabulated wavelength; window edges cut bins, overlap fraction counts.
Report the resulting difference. 1.3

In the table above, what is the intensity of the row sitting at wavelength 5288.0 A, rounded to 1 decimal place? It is 14.4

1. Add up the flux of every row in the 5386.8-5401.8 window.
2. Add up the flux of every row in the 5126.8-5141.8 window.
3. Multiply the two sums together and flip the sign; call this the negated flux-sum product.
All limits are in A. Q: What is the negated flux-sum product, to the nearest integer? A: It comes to -5986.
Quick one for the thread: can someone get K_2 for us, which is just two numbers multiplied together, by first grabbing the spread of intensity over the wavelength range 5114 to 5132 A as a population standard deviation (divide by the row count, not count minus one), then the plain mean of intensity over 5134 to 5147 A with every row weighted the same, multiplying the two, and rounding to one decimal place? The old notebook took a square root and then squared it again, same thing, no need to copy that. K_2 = 7.5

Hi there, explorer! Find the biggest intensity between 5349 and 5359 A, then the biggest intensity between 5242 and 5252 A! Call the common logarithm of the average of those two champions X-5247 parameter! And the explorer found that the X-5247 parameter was 1.17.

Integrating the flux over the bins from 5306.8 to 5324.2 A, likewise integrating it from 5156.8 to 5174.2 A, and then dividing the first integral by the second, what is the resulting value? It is 1.35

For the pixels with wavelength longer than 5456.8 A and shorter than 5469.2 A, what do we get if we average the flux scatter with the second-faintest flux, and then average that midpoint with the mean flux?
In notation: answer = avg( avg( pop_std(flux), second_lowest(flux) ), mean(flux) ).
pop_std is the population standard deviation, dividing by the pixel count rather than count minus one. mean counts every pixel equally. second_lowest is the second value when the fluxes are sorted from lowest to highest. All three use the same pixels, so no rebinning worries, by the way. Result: 10.5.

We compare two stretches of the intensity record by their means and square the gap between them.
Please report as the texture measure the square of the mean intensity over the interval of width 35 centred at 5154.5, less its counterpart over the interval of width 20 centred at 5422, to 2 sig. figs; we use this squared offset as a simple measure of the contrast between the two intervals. 10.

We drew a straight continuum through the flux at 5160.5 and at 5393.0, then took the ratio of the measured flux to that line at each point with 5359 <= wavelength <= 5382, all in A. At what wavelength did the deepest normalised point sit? 5370.5 A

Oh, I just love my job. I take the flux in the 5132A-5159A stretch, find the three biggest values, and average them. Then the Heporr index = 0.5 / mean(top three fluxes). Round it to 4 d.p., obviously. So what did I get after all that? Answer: 0.0386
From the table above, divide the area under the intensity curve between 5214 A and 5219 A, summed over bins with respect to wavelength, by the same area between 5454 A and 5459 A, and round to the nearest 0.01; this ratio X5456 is 0.91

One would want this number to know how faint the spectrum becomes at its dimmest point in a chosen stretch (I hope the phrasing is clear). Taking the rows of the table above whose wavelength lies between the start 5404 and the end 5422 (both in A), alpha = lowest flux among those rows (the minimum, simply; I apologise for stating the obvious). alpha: 11.4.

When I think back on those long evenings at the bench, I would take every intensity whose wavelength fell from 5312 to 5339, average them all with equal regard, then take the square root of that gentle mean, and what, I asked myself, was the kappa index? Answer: 3.76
